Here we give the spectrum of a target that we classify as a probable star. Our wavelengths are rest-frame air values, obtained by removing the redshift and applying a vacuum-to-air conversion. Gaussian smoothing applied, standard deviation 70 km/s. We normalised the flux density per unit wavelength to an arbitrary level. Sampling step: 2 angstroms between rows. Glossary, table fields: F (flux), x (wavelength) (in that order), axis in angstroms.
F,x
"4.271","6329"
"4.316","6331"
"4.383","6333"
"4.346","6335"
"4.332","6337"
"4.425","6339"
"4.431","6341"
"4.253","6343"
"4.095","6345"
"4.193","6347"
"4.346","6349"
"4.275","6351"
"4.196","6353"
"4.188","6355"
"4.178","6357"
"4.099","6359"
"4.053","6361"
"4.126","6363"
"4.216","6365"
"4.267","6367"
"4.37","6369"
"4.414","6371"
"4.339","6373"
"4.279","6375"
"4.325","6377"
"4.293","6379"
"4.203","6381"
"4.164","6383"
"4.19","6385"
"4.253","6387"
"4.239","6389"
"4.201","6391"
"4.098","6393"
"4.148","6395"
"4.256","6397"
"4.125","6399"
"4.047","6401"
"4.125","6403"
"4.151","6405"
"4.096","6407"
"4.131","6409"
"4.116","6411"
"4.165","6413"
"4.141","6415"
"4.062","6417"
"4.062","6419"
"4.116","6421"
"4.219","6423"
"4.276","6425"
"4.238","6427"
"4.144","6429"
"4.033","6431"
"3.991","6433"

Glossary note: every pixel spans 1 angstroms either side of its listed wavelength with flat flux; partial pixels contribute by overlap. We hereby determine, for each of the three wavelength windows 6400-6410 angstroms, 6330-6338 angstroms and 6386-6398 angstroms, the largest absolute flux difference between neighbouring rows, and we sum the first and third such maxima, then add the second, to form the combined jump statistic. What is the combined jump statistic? 0.253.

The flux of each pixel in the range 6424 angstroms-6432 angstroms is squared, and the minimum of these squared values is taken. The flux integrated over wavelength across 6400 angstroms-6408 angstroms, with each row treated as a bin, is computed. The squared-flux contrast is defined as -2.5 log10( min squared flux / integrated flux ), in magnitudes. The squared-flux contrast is 0.763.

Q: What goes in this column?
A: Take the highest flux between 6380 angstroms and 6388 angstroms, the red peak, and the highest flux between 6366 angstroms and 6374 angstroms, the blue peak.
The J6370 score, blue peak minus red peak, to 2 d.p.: 0.16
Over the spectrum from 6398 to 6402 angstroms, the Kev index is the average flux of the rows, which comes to 4.09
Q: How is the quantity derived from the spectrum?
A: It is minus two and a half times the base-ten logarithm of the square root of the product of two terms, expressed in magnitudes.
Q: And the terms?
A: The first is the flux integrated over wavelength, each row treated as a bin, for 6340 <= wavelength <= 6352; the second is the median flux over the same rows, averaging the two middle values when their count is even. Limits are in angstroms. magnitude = -2.92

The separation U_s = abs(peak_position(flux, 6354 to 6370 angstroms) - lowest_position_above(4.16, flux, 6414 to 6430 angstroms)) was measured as 54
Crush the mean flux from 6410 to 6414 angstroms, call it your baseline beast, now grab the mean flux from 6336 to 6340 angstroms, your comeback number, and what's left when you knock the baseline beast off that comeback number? 0.24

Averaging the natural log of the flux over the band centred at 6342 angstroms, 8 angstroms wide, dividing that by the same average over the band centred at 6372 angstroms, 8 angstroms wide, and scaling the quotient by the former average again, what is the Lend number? 1.45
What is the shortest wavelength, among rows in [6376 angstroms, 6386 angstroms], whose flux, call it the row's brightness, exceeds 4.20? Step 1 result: 6377 angstroms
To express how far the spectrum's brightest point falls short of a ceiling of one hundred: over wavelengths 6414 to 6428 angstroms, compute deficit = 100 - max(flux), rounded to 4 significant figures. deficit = 95.72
